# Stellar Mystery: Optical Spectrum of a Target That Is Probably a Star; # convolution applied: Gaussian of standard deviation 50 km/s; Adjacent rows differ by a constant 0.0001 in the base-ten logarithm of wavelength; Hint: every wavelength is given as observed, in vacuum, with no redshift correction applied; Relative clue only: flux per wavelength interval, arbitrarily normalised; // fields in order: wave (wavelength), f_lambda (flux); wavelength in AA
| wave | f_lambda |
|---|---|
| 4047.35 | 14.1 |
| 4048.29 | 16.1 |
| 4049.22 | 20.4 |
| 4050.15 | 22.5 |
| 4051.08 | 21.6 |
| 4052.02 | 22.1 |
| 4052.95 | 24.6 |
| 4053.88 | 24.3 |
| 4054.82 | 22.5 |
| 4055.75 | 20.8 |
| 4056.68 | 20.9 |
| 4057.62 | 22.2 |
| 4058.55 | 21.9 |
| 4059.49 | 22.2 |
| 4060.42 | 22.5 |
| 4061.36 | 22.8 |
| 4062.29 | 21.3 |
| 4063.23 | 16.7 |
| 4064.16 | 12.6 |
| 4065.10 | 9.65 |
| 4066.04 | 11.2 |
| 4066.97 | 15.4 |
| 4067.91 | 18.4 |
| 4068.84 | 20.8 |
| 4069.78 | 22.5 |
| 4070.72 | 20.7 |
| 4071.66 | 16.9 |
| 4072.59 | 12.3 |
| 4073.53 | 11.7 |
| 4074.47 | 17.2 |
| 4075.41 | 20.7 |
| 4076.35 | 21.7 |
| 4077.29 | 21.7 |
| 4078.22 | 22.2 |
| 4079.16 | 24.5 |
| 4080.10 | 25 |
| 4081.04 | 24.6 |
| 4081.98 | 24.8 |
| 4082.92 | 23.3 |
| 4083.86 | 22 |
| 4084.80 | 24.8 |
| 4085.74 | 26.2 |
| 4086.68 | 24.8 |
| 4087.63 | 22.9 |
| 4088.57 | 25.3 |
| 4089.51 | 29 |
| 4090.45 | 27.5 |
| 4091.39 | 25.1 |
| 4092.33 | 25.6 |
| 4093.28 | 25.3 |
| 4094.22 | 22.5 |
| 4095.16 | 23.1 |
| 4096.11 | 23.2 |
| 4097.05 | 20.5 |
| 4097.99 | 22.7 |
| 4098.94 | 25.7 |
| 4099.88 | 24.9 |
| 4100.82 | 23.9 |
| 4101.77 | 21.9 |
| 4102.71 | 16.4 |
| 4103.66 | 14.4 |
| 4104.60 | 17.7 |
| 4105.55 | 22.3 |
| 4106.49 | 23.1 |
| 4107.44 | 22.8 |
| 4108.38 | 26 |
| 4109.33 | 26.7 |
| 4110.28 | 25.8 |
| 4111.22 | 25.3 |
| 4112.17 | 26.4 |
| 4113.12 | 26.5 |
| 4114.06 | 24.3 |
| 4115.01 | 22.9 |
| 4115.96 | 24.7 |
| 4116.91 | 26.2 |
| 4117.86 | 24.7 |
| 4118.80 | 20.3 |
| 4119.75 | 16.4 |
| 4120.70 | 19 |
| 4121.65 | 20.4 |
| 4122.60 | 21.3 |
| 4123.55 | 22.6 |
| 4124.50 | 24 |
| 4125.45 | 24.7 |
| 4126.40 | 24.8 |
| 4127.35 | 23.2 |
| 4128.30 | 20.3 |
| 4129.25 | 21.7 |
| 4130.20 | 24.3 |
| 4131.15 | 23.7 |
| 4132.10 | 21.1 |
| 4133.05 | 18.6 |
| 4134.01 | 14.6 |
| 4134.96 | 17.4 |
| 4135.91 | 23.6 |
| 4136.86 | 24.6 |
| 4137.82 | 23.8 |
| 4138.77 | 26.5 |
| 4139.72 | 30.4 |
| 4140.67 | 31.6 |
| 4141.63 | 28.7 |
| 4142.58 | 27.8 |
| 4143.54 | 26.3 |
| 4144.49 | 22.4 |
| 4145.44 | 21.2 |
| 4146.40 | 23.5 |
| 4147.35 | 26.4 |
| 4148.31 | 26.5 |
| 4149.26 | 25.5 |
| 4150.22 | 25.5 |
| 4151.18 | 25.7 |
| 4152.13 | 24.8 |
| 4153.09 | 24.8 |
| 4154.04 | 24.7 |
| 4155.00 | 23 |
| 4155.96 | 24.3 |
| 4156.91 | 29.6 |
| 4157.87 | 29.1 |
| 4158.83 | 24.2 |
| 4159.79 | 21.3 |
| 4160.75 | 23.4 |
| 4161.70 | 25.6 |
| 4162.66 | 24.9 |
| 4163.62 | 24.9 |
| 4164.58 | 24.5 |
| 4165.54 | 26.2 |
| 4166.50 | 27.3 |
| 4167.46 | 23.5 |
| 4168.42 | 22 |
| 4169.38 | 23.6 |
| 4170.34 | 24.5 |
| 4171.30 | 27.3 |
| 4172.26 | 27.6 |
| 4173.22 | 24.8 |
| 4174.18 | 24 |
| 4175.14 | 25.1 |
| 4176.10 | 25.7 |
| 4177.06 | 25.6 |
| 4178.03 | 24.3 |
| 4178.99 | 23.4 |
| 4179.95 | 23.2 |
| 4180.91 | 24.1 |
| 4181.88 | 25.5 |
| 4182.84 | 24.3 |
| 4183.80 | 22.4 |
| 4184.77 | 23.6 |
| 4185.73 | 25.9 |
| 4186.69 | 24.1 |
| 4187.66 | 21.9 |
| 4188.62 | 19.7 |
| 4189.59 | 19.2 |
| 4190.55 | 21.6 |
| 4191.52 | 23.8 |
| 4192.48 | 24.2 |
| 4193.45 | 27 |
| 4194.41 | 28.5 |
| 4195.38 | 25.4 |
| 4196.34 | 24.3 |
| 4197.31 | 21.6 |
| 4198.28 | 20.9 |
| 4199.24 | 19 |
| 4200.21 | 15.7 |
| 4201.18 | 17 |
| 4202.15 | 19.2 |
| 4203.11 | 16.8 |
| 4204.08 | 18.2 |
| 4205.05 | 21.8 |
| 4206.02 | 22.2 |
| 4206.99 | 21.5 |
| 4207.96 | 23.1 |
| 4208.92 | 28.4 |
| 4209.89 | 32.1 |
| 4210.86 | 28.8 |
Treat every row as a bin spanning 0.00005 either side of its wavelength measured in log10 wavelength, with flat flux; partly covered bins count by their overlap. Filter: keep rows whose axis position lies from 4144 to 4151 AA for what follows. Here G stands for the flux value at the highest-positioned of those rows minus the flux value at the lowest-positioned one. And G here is 3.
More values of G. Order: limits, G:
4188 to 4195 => 9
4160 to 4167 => 4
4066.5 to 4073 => -3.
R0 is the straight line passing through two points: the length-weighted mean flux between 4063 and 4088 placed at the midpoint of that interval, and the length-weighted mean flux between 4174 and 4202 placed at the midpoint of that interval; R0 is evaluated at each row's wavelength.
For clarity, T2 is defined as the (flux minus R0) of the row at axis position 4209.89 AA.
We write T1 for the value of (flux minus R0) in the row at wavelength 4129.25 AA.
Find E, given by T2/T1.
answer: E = 27.1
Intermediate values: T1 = 0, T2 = 8.4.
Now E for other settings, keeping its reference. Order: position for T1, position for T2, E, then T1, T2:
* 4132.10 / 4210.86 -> -13.6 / 0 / 5.1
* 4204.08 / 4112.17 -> -1.0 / -5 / 5.5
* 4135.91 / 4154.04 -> 1.3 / 2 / 2.6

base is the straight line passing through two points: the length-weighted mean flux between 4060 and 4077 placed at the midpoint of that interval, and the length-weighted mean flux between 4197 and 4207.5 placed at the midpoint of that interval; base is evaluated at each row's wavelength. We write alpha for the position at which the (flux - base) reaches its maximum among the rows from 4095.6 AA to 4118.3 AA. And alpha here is 4109.33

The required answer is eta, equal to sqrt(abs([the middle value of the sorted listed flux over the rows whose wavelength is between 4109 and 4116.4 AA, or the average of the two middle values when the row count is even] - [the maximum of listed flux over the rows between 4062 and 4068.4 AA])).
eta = 2.1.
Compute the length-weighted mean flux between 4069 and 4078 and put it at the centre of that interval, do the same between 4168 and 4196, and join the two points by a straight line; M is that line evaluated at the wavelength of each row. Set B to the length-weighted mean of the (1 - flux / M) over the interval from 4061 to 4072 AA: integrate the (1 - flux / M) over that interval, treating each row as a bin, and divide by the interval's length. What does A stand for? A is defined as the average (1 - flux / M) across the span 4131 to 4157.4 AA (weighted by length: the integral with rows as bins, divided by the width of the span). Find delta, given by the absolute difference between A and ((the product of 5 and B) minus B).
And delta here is 0.3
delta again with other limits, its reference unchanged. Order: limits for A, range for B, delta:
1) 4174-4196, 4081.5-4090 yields 1.2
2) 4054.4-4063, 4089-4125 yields 0.4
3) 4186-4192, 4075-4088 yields 1.1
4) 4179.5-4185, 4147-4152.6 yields 0.6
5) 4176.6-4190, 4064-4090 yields 0.4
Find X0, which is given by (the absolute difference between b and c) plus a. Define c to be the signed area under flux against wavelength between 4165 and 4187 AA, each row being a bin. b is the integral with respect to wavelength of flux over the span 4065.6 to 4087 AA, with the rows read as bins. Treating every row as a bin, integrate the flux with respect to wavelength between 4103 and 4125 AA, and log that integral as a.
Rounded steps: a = 500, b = 440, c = 543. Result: 603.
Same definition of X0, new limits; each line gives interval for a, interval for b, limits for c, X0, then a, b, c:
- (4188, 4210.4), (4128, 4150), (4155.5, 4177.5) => 524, 498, 528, 554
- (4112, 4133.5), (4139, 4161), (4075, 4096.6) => 531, 487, 566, 522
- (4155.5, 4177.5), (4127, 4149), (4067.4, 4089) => 615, 554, 525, 464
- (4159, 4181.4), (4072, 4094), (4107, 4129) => 563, 552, 505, 515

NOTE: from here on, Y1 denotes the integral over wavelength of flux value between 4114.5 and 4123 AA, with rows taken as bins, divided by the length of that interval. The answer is 21.8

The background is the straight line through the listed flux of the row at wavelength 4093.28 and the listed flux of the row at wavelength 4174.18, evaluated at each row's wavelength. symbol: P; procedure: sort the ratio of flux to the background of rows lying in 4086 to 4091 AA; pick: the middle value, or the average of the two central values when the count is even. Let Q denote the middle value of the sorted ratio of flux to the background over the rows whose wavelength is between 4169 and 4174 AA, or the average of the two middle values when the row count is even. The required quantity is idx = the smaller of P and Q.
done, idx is 1.00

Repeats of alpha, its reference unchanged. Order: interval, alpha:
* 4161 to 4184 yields 4172.26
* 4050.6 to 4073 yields 4052.95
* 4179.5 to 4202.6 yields 4194.41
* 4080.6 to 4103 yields 4089.51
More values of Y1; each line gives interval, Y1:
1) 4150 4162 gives 25.1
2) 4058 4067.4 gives 17.7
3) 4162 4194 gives 24.2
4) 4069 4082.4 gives 20.5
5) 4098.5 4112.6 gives 22.9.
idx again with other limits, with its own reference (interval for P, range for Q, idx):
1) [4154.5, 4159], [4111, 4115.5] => 1.00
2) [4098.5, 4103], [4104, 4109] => 0.91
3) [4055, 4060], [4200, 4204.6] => 0.72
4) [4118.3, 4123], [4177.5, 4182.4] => 0.82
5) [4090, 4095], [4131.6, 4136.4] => 0.75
